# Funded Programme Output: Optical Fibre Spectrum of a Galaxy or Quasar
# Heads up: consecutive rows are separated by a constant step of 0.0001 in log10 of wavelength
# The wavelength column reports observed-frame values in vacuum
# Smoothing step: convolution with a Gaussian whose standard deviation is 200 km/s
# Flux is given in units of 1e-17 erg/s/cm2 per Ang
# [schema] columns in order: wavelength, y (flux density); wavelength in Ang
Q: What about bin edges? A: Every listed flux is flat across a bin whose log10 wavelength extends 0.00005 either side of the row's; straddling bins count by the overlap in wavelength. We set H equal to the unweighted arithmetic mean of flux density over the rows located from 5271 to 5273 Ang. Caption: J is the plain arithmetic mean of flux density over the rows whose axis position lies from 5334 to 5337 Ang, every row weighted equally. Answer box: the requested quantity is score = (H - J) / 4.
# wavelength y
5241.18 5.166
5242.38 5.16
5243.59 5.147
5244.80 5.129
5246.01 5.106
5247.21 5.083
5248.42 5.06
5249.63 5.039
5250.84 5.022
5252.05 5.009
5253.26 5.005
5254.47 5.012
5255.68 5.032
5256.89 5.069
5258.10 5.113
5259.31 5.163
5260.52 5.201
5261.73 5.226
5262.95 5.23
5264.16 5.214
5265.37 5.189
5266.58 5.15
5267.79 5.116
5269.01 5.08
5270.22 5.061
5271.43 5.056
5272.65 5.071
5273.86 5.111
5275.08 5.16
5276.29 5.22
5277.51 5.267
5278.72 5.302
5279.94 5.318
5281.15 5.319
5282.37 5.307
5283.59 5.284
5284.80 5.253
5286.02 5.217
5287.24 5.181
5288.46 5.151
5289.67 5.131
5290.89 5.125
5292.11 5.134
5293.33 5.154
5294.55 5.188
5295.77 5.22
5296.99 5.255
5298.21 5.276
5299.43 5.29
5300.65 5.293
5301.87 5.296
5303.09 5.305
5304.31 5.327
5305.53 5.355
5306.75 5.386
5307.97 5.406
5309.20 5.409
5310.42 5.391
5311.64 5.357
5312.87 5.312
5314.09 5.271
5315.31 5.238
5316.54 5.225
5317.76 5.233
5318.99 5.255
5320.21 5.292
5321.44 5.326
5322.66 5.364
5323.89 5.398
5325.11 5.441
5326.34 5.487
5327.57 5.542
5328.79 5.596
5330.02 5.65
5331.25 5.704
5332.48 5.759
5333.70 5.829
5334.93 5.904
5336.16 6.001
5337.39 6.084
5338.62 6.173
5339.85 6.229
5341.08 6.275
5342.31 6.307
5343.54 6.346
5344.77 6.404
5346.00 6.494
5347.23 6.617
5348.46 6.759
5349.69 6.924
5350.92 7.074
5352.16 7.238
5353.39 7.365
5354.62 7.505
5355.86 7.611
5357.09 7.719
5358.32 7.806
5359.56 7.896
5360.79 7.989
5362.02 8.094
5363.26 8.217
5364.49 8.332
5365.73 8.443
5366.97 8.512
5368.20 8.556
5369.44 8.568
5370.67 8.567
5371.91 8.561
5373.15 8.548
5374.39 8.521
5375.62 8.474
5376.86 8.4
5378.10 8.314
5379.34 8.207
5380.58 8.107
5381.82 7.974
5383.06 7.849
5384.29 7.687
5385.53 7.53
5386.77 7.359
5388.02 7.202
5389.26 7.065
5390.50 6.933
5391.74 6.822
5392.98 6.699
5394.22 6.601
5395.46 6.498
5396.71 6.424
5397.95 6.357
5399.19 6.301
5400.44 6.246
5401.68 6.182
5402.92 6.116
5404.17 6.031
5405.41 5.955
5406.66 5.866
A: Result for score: -0.2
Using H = 5.06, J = 6.0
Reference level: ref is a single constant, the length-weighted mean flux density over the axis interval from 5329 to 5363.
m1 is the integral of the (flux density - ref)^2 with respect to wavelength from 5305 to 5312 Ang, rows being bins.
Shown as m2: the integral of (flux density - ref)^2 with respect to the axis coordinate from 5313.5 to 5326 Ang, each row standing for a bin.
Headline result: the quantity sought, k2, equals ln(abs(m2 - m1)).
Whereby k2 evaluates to 2.5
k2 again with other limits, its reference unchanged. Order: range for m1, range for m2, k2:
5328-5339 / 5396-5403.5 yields 2.0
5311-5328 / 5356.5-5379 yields 3.2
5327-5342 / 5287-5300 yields 3.0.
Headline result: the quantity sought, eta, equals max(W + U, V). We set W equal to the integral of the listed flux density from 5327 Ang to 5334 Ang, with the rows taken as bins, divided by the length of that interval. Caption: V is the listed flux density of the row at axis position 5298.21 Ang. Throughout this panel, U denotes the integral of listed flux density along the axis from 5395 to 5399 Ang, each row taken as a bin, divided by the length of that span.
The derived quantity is 12.1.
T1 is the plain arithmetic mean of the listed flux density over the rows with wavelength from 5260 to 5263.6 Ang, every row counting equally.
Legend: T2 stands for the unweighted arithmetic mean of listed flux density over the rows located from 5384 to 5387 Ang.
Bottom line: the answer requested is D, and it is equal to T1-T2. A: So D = -2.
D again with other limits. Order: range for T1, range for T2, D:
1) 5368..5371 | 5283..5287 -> 3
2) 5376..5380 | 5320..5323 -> 3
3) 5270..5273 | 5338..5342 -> -1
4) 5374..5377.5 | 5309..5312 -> 3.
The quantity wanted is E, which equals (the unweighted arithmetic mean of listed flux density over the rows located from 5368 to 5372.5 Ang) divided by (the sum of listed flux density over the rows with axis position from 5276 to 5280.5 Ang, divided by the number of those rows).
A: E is 1.6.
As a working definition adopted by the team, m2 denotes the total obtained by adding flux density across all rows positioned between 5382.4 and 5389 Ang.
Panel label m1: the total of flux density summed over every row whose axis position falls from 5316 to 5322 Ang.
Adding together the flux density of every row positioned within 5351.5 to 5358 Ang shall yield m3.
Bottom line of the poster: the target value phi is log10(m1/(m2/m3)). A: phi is 1.42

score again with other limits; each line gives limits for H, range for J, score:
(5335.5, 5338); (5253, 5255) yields 0.3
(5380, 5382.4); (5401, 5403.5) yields 0.5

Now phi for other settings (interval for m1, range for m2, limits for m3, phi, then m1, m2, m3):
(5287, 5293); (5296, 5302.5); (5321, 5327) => 1.42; 25.7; 26.4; 27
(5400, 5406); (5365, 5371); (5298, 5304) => 1.28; 30.5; 42.6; 26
